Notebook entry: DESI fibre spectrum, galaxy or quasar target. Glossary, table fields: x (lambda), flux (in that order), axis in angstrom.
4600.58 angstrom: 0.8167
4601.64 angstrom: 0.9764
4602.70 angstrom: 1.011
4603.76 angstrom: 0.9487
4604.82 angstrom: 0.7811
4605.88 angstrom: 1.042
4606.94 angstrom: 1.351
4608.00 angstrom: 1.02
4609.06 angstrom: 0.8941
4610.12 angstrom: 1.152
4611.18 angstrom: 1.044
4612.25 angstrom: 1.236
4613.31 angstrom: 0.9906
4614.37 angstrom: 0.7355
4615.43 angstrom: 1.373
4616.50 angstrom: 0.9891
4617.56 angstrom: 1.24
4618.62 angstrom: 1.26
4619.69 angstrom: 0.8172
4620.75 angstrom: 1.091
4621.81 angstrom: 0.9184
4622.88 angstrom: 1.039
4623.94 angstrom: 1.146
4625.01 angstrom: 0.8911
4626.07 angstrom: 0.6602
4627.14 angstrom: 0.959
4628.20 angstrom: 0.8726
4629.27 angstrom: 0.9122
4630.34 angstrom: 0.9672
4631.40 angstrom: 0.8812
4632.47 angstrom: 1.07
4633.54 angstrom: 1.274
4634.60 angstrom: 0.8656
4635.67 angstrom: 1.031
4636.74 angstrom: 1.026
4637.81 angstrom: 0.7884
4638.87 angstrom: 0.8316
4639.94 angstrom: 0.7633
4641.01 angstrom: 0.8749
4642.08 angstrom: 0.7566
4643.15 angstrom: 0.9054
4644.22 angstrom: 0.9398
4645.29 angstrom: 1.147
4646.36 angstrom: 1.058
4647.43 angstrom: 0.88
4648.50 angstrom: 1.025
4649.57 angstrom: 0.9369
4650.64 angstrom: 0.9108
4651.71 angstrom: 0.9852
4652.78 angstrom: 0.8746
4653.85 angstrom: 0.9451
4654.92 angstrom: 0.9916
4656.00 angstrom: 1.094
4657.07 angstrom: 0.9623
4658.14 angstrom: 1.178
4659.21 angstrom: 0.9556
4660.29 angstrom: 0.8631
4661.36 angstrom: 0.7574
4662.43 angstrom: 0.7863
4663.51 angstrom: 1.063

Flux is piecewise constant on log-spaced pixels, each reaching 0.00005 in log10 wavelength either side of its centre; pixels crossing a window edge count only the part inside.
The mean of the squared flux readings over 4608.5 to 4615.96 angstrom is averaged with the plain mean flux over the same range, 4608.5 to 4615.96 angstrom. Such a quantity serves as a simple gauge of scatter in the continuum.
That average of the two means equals 1.11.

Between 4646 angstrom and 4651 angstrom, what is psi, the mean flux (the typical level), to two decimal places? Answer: 0.96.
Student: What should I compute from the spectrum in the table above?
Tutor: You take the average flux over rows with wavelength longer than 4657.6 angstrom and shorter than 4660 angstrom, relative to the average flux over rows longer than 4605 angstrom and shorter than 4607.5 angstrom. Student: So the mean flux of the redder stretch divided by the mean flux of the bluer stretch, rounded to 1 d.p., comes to 0.9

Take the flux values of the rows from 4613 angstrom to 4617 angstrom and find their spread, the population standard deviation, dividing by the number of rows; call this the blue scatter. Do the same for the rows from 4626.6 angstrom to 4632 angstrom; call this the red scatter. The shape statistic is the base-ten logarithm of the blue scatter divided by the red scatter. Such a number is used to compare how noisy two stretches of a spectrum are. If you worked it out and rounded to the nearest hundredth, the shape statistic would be 0.77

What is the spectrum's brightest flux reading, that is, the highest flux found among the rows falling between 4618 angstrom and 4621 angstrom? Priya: 1.26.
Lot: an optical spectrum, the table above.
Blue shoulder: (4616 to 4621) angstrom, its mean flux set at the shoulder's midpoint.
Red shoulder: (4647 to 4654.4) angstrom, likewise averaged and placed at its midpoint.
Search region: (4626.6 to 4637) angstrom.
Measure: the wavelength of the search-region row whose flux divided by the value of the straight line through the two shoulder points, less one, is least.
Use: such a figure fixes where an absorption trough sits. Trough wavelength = 4628.20 angstrom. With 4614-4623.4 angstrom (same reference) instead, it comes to 4614.37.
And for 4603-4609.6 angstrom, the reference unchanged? 4604.82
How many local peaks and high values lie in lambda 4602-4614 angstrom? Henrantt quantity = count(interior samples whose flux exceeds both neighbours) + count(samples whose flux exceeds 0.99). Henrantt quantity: 11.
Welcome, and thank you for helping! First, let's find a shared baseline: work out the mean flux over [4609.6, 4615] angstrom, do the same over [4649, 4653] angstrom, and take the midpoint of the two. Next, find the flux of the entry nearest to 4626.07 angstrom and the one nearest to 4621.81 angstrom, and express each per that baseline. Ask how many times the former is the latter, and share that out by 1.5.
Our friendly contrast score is 0.48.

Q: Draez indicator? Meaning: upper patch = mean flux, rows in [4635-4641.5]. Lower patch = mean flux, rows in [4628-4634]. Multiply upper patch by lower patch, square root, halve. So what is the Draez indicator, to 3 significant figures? 0.470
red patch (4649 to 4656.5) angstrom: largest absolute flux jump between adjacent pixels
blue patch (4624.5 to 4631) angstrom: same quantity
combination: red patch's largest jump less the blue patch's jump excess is -0.19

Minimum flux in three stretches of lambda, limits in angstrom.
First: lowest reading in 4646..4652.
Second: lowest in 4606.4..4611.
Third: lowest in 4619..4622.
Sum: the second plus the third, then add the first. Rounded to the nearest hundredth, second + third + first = 2.59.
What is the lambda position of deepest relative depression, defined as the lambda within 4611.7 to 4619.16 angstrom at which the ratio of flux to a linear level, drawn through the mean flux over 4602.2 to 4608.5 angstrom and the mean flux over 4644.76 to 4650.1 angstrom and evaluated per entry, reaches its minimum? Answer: 4614.37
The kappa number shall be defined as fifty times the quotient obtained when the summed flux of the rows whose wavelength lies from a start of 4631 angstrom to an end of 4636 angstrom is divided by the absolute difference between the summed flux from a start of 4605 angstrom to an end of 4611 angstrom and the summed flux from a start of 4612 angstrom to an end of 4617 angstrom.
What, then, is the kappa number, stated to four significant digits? 1898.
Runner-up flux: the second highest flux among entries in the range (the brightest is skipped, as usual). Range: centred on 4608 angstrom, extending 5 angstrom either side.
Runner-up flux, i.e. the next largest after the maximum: 1.236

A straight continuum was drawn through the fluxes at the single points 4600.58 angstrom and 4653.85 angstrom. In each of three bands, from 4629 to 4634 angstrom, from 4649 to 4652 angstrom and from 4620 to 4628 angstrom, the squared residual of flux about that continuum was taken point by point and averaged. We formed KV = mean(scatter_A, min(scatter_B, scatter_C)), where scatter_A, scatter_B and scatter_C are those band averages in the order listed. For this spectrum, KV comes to 0.019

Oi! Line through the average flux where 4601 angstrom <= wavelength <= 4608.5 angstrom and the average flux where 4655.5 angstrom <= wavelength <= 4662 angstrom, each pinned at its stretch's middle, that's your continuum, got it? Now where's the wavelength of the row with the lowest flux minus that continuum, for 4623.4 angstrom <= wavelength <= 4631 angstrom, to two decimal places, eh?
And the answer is 4626.07 angstrom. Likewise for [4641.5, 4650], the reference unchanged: 4642.08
